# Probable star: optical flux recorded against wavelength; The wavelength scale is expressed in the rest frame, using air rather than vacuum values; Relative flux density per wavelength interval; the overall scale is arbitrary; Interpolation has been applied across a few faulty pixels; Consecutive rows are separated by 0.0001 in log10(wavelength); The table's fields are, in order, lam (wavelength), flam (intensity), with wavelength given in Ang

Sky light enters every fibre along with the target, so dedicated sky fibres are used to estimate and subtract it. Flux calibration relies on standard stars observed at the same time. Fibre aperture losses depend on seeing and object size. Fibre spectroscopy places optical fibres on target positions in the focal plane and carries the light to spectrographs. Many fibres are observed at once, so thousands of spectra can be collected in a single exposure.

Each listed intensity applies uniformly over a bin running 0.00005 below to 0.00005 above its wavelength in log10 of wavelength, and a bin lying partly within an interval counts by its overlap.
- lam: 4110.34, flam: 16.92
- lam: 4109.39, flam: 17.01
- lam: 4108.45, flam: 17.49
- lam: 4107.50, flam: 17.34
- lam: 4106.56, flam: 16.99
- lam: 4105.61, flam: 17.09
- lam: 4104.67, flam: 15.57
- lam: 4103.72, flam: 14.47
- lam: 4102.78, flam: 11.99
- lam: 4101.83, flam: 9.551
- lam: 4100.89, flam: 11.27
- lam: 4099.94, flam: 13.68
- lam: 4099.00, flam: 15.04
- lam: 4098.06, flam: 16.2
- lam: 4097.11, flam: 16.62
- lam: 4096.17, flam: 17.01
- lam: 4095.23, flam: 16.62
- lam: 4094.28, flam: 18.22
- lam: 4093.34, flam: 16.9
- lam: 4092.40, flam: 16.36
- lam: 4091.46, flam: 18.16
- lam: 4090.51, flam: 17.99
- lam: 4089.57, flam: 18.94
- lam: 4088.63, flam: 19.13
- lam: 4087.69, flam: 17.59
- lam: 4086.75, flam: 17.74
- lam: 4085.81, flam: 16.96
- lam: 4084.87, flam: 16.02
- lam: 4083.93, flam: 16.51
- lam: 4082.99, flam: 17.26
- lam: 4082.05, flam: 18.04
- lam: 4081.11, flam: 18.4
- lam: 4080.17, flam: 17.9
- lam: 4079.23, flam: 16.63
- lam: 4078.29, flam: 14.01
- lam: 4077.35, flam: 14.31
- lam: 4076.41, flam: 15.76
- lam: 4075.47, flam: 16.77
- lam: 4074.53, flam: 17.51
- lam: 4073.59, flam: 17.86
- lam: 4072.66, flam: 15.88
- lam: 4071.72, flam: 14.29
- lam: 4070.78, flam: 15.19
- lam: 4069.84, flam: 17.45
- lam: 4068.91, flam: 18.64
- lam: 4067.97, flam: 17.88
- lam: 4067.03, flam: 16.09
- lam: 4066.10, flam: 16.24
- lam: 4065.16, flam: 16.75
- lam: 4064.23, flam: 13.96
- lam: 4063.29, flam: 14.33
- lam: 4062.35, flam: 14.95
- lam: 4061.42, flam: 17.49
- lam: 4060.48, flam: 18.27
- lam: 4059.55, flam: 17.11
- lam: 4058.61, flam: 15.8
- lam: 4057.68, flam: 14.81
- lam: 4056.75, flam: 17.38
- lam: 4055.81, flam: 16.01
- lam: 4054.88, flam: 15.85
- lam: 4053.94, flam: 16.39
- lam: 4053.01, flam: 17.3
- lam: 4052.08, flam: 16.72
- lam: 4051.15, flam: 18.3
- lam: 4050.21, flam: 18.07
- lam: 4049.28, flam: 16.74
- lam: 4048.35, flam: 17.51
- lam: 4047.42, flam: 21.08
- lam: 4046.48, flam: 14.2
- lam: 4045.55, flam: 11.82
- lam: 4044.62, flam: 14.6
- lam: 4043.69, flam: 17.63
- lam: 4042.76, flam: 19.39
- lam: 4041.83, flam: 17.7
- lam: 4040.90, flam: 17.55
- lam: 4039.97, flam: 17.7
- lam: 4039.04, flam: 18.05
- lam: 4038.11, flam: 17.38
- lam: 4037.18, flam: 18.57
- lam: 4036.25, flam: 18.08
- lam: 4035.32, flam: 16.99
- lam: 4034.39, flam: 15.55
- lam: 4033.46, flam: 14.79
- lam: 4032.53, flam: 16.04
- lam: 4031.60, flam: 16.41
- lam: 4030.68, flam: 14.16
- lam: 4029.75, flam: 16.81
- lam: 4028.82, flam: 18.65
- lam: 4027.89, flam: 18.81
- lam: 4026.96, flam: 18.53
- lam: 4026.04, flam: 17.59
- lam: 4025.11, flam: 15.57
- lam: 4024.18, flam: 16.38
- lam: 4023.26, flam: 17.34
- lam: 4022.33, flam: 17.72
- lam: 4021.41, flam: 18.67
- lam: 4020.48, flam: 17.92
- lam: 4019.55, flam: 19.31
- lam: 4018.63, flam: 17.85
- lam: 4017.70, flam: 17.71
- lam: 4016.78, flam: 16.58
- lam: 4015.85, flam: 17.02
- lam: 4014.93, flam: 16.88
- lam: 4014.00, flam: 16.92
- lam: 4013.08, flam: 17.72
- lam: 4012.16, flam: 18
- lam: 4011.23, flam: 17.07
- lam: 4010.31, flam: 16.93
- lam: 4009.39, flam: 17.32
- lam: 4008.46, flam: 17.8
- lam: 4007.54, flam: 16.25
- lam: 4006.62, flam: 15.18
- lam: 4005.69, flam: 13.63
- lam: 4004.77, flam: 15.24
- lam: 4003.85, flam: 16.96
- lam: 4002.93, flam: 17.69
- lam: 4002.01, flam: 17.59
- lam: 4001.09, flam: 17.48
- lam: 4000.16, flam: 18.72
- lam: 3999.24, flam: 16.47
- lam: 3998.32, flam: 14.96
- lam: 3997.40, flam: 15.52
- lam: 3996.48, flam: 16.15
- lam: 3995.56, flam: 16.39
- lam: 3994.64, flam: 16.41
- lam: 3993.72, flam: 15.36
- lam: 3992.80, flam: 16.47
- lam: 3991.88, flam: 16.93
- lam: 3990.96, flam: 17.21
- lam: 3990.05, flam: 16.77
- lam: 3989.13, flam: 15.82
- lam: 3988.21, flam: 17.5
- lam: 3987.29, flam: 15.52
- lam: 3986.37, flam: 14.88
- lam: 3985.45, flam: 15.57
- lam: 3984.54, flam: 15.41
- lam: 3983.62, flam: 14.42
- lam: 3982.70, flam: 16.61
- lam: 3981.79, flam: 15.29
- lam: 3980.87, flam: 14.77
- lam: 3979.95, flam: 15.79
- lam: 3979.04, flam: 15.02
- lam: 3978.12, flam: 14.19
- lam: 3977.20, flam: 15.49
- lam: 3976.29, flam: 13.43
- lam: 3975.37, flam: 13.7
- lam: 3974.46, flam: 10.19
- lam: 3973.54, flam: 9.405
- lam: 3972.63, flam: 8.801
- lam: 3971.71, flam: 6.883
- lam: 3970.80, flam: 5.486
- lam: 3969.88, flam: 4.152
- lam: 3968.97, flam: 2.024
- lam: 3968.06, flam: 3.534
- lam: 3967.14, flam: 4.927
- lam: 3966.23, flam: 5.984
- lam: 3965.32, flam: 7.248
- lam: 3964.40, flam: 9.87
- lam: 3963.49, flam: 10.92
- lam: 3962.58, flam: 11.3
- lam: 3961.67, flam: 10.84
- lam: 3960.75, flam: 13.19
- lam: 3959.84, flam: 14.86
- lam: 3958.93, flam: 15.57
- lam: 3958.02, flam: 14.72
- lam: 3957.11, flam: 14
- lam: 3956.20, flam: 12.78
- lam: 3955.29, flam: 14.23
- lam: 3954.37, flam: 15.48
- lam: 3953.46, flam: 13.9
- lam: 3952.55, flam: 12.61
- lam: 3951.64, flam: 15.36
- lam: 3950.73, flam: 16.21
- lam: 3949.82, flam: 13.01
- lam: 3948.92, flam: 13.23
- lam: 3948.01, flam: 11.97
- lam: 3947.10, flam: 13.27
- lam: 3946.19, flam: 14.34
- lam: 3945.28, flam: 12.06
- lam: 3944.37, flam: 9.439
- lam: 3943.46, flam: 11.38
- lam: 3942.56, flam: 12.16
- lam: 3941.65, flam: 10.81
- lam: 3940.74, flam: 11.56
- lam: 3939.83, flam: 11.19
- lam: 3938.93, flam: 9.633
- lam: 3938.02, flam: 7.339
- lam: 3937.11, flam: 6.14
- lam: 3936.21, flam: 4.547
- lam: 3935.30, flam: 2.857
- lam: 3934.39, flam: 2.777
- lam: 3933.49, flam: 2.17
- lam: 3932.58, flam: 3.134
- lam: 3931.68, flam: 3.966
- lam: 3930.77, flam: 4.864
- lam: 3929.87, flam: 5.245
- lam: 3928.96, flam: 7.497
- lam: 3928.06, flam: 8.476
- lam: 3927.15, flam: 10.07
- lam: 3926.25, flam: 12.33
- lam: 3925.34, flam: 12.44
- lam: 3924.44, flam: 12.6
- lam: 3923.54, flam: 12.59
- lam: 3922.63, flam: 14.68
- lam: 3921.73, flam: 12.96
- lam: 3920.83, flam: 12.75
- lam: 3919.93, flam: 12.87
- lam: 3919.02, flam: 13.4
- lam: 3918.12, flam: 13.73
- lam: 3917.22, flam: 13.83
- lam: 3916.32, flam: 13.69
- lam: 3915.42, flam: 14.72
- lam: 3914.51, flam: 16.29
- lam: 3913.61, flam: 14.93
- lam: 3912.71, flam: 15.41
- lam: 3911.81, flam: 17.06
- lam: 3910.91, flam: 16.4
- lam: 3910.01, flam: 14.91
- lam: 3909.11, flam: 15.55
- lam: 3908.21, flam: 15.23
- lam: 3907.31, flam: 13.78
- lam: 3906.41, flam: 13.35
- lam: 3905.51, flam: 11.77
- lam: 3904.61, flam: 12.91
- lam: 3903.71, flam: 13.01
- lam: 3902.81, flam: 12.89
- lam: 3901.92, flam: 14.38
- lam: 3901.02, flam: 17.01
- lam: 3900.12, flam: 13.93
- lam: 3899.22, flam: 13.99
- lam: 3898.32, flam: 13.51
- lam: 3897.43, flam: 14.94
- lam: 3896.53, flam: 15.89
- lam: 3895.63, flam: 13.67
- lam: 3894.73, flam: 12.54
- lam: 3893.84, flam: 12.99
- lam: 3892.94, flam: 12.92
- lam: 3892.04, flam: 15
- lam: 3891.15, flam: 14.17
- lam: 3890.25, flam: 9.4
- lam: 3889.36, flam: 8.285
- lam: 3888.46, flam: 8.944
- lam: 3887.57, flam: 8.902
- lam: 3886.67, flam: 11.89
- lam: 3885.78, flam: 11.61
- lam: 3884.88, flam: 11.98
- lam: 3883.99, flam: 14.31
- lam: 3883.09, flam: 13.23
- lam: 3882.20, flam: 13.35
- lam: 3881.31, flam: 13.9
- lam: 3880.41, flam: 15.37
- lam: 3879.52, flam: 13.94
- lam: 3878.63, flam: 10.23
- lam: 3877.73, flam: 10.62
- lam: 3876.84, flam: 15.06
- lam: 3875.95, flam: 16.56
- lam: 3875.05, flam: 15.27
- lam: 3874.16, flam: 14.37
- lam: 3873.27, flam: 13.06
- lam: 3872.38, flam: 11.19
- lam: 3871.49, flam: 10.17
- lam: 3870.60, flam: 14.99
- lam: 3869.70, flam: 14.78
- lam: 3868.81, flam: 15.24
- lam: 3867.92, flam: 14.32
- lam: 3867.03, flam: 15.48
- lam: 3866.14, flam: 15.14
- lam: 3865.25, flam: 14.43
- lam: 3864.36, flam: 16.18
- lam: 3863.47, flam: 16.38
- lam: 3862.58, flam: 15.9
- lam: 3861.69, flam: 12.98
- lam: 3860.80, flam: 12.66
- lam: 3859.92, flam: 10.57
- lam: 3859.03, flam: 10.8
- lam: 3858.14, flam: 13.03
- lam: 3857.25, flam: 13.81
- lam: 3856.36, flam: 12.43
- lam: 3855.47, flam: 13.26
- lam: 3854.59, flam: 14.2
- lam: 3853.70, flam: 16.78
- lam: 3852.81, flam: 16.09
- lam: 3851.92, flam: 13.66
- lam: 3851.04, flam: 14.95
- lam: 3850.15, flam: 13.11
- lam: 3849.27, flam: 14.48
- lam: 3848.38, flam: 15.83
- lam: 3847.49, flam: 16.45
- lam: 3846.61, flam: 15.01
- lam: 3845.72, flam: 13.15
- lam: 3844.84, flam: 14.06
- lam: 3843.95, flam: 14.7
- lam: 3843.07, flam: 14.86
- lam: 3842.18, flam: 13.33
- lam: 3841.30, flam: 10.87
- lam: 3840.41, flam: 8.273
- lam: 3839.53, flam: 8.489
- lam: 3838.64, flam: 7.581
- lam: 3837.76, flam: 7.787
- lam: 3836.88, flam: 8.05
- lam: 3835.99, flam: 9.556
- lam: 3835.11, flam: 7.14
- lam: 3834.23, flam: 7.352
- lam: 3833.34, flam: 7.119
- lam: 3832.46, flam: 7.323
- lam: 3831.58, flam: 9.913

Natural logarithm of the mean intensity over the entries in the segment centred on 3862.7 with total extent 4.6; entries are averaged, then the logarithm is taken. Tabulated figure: 2.70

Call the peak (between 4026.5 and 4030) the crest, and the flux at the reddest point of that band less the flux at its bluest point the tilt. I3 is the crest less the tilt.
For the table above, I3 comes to 21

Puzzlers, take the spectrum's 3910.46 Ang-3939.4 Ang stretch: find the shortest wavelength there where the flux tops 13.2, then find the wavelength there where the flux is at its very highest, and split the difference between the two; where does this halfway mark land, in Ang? 3911.4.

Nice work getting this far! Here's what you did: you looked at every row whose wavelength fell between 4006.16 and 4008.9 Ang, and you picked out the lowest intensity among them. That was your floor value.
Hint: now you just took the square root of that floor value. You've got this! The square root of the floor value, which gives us 3.90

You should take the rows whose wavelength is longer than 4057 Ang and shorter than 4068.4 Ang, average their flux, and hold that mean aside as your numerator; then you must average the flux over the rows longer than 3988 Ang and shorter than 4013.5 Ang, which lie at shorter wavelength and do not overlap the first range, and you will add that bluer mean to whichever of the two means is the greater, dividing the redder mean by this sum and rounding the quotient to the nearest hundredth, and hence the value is 0.49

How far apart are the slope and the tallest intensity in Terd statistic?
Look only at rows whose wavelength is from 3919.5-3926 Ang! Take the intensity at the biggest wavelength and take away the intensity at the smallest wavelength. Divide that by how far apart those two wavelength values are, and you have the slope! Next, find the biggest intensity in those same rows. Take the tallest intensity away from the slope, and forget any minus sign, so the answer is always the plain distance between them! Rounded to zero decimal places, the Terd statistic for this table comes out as 15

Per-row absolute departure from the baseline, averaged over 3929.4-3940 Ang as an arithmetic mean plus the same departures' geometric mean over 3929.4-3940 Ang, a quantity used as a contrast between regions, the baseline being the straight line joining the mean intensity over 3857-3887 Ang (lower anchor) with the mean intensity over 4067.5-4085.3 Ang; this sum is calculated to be 18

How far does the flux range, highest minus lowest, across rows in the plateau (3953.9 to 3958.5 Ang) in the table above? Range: 2.7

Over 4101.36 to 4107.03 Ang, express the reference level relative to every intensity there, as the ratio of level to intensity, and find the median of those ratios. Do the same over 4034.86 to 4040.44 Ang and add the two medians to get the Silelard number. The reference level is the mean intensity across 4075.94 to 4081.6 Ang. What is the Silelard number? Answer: 2.0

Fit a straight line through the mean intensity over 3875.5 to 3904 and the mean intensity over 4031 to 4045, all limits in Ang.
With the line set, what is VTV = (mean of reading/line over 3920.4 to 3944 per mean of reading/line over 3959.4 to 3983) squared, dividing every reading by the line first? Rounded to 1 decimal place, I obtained 0.8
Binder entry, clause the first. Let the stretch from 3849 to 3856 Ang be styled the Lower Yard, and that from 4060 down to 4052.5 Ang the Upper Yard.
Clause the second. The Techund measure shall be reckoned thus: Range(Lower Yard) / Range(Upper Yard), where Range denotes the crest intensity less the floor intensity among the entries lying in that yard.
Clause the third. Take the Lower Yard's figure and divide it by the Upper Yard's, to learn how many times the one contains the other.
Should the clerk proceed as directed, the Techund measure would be 1.43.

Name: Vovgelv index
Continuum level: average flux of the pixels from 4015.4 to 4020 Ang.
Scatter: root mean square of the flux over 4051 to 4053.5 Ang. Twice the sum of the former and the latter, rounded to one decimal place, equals 70.3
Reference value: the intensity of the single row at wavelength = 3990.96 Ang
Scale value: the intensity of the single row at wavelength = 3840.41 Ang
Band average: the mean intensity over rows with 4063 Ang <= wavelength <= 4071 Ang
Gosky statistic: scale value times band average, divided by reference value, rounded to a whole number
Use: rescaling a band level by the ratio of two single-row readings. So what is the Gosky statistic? 8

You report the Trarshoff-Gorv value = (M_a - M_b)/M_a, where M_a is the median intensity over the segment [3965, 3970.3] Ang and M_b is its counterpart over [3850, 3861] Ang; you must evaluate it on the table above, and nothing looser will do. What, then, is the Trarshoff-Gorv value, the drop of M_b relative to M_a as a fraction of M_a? -1.92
